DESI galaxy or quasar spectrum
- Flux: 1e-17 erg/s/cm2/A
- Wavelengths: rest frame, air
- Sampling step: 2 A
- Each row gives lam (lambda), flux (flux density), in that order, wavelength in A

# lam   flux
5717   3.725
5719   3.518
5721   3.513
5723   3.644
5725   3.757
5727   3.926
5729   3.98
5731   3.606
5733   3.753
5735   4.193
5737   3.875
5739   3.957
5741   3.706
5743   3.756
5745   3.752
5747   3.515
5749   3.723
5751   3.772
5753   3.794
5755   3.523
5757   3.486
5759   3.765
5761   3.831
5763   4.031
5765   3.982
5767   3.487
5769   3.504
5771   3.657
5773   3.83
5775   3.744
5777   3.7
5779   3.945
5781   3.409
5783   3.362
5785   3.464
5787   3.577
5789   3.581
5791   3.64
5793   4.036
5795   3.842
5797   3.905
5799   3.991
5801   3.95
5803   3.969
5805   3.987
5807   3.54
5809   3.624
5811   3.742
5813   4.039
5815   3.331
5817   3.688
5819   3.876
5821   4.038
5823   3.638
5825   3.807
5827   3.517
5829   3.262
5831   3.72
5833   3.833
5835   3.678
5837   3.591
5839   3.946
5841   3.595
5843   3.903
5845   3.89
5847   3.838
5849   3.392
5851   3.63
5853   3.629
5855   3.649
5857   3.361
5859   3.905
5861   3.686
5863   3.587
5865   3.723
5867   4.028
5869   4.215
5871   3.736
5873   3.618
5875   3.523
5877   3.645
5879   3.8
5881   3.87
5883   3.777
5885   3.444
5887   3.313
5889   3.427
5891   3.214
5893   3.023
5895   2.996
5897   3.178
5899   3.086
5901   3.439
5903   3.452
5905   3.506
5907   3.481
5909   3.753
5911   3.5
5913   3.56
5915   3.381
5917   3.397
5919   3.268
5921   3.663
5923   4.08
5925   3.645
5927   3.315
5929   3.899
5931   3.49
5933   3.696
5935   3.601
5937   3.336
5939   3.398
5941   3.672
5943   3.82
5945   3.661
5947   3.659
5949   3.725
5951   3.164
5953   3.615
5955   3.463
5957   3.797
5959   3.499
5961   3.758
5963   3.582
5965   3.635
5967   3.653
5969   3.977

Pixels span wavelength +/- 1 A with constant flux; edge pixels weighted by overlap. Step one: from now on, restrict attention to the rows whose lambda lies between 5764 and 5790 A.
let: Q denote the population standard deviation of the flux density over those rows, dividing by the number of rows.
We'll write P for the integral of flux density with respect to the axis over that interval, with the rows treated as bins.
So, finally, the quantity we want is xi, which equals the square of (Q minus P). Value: 8891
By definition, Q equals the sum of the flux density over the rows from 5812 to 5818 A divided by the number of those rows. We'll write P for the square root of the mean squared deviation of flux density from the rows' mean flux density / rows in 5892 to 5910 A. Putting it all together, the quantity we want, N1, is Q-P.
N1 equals 3.44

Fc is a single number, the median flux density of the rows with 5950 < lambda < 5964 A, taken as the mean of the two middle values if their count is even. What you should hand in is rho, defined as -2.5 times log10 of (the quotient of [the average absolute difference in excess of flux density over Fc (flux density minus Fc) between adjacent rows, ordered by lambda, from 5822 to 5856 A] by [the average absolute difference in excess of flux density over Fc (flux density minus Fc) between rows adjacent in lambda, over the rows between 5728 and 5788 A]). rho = -0.18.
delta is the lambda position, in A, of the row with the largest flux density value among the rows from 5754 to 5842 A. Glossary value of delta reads 5813 A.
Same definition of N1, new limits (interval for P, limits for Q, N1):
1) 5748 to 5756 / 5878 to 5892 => 3.44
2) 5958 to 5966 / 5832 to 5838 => 3.61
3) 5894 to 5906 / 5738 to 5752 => 3.54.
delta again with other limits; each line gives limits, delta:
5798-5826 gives 5813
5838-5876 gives 5869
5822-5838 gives 5833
